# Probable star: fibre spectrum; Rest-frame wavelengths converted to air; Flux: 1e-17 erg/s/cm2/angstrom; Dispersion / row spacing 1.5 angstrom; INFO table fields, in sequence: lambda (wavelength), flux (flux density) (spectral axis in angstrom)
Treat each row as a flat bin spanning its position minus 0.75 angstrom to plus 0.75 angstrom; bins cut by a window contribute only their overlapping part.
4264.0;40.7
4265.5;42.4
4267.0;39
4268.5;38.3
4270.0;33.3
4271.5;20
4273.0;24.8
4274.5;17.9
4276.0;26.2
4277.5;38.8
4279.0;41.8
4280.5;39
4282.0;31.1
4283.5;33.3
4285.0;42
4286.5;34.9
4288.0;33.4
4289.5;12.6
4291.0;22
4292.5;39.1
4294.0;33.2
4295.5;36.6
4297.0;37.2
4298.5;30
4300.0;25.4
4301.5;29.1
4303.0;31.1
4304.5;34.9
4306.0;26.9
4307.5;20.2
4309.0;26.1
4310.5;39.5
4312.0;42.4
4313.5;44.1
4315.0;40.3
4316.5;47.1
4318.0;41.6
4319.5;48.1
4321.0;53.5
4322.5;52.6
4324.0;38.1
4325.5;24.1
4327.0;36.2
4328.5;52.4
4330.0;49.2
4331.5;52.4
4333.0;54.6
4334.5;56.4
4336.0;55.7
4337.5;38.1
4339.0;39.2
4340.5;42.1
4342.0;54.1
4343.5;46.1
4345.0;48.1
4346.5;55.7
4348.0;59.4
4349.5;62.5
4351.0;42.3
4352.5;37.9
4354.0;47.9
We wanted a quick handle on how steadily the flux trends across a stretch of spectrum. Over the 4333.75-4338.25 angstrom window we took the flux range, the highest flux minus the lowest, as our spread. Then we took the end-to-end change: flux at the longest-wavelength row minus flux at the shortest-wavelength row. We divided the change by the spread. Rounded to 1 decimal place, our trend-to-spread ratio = -1.0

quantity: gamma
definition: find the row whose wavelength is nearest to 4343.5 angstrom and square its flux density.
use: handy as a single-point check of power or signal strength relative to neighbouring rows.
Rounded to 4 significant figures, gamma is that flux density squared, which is 2125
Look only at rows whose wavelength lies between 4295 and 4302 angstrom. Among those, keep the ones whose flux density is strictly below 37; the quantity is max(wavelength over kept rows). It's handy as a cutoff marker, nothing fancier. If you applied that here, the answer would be 4301.5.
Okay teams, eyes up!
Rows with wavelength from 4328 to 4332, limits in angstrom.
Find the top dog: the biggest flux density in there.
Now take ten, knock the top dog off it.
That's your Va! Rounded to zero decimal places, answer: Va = -42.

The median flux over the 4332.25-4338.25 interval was 55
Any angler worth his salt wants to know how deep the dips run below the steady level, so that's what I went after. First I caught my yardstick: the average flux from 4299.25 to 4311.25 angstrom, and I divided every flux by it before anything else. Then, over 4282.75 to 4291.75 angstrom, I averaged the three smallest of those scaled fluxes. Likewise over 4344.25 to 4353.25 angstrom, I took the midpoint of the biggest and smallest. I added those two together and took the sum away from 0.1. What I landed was -2.4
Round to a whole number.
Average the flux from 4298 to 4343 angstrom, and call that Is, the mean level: 41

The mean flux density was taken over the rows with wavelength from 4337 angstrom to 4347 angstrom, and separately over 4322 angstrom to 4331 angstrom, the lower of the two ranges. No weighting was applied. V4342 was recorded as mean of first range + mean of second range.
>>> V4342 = 88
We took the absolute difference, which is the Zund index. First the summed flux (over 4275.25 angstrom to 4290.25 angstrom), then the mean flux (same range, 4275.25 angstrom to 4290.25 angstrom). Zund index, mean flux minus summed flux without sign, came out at 300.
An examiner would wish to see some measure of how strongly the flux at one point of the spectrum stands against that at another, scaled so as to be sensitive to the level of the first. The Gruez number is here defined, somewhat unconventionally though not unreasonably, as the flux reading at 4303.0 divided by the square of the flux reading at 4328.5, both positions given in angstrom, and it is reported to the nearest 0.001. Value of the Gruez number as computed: 0.011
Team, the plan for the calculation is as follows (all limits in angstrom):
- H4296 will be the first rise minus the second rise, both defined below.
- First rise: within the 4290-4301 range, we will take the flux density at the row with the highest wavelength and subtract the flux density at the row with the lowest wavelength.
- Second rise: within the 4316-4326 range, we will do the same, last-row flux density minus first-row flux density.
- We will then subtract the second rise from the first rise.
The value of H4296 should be 26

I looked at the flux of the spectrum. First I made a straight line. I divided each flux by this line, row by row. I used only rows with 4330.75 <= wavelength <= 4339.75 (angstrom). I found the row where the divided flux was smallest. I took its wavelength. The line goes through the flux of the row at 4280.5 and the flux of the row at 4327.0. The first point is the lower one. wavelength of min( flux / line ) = 4337.5 angstrom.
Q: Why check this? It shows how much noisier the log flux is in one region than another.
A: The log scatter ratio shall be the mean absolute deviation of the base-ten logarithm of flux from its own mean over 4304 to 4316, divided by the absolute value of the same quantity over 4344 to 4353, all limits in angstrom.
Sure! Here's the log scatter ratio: 1.4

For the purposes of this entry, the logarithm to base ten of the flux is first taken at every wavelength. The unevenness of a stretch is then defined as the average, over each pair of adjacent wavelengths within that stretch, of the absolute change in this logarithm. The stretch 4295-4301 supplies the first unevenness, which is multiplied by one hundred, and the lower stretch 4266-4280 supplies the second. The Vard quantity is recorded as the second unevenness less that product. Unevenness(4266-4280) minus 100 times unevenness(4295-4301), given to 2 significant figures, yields -5.6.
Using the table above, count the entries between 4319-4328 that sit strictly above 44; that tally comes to 3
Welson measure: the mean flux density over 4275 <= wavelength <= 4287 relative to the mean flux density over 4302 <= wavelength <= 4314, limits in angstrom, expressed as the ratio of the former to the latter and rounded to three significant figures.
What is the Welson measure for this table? 1.08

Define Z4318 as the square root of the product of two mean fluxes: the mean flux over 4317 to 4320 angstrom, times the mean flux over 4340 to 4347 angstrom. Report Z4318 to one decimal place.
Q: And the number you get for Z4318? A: 47.0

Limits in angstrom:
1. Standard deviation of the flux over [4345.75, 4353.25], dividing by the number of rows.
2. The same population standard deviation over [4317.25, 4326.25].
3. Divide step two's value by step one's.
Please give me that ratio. 1.0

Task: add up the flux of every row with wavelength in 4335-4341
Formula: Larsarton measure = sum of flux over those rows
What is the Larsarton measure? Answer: 175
